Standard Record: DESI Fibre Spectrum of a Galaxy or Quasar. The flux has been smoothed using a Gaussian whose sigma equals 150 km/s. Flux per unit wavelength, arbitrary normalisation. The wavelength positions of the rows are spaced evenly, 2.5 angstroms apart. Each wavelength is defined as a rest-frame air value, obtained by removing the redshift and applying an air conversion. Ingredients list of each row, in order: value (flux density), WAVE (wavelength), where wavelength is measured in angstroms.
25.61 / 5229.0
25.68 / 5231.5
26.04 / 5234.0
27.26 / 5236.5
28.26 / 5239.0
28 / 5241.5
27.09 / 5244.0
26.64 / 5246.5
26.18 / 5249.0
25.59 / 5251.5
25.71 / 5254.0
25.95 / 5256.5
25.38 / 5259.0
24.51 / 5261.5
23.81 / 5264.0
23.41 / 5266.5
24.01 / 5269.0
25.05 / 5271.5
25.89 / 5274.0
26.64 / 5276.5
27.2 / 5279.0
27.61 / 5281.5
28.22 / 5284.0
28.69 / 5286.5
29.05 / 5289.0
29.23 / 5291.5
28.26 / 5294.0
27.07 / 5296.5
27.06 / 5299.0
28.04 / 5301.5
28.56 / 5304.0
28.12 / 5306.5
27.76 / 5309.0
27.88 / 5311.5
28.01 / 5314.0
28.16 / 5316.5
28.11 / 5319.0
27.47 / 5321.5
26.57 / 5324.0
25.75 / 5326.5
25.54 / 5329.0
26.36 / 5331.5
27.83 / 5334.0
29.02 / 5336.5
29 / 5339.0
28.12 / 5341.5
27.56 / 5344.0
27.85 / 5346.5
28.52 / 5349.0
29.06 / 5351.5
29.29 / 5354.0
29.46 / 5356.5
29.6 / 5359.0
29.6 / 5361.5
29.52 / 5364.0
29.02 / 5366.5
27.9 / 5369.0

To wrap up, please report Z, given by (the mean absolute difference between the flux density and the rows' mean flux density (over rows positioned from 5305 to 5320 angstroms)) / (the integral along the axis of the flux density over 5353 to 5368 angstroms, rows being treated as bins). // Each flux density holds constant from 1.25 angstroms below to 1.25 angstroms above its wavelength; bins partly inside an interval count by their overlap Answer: 0.0003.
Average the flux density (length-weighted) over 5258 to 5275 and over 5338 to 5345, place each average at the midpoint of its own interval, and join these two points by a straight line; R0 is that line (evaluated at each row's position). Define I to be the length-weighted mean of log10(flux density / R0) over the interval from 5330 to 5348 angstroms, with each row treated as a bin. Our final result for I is 0.00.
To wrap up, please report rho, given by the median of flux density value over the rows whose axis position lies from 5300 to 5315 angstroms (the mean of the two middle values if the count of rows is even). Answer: 28.0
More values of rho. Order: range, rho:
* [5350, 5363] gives 29.5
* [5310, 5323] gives 28.0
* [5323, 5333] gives 26.1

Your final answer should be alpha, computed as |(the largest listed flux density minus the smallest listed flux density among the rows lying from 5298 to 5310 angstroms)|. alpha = 1.5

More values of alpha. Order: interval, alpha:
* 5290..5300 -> 2.2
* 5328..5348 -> 3.5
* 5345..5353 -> 1.2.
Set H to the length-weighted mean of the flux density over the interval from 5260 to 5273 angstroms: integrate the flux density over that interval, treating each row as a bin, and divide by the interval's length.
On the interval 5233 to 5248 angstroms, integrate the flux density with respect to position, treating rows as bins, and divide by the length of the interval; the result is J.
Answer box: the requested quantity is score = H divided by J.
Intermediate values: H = 24.2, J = 27.2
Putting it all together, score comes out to 0.89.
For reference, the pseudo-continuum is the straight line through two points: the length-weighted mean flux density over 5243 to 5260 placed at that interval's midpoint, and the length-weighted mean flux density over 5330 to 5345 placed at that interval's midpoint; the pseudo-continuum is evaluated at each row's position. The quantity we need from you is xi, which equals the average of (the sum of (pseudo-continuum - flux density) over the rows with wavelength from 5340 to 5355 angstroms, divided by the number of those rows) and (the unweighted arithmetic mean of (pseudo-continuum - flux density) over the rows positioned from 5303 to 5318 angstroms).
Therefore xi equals -0.48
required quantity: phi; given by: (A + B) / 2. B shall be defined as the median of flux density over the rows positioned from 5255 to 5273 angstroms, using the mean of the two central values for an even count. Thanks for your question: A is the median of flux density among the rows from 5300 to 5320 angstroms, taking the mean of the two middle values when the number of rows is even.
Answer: 26.3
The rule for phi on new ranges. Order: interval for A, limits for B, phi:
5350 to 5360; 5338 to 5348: 28.7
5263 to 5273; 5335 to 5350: 26.1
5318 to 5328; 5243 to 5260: 26.5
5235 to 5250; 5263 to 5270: 25.5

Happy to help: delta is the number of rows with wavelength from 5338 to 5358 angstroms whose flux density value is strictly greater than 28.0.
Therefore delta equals 6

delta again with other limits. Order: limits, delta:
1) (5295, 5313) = 3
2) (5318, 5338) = 2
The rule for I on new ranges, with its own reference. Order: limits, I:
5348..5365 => 0.01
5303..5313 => 0.02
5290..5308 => 0.03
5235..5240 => 0.08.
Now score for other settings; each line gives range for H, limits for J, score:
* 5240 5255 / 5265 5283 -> 1.03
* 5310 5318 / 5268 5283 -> 1.07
